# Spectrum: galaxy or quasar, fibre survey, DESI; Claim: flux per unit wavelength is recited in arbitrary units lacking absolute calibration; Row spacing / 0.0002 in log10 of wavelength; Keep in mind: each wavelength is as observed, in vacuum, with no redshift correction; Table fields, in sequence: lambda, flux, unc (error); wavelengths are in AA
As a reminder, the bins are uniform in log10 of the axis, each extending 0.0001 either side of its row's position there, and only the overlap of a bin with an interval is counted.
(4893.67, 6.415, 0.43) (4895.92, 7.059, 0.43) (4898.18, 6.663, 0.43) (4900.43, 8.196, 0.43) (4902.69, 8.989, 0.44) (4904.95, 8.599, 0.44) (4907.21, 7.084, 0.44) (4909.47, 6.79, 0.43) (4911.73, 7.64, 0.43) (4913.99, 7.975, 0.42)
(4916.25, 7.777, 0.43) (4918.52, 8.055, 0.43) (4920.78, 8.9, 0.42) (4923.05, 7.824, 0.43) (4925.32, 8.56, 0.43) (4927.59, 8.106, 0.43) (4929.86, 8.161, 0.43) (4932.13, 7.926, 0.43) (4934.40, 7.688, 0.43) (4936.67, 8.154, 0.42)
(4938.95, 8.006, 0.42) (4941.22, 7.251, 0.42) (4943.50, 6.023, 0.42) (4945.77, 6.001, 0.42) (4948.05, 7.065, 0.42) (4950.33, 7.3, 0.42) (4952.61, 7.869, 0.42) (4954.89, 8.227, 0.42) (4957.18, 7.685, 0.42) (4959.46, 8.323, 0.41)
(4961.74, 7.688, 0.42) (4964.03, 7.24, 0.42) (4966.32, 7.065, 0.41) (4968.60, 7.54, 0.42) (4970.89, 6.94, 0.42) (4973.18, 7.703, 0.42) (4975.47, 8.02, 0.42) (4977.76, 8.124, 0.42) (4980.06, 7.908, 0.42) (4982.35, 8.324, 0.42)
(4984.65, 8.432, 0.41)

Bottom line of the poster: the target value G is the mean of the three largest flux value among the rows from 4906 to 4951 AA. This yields 8.5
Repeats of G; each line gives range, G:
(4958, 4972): 7.9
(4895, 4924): 8.8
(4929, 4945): 8.1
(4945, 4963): 8.1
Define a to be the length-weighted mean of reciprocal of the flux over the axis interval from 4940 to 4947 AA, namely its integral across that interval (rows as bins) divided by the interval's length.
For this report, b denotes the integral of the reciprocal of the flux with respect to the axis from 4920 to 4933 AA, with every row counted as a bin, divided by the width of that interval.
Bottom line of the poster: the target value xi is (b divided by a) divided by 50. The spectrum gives 0.0155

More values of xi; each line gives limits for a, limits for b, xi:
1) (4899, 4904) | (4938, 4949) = 0.0249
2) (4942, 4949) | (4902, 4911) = 0.0165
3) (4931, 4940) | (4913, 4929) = 0.0195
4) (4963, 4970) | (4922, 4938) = 0.0180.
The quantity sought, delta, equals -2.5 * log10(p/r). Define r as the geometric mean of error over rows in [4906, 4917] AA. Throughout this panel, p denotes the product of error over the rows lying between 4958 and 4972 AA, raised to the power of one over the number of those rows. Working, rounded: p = 0.417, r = 0.430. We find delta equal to 0.03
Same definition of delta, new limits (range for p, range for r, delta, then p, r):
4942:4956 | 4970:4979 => 0.00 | 0.420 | 0.420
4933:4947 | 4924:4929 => 0.02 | 0.422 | 0.430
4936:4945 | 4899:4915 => 0.03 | 0.420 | 0.433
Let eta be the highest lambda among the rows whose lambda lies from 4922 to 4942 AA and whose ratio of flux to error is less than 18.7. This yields 4941.22 AA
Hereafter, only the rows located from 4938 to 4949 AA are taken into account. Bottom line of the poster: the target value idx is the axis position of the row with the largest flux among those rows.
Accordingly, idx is 4938.95 AA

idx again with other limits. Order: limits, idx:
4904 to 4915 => 4904.95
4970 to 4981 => 4977.76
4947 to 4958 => 4954.89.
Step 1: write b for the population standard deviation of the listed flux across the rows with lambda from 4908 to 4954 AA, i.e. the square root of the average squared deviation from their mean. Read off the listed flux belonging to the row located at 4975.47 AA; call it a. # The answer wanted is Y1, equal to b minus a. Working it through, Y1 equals -7.3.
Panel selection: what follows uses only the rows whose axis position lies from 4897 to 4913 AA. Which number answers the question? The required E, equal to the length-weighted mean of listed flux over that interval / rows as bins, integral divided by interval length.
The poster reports 7.71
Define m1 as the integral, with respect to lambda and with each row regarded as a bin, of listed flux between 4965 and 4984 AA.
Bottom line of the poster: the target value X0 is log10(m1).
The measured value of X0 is 2.17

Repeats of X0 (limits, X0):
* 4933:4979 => 2.54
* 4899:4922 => 2.26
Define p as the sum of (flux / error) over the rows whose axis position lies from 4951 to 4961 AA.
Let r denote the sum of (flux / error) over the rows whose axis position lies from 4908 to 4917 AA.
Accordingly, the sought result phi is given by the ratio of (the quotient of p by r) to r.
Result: 0.015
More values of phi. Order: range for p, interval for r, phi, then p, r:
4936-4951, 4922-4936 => 0.009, 119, 112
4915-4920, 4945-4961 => 0.002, 37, 125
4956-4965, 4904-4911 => 0.028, 74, 51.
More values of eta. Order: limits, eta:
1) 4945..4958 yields 4957.18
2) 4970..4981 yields 4973.18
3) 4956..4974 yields 4973.18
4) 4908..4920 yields 4916.25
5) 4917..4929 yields 4923.05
